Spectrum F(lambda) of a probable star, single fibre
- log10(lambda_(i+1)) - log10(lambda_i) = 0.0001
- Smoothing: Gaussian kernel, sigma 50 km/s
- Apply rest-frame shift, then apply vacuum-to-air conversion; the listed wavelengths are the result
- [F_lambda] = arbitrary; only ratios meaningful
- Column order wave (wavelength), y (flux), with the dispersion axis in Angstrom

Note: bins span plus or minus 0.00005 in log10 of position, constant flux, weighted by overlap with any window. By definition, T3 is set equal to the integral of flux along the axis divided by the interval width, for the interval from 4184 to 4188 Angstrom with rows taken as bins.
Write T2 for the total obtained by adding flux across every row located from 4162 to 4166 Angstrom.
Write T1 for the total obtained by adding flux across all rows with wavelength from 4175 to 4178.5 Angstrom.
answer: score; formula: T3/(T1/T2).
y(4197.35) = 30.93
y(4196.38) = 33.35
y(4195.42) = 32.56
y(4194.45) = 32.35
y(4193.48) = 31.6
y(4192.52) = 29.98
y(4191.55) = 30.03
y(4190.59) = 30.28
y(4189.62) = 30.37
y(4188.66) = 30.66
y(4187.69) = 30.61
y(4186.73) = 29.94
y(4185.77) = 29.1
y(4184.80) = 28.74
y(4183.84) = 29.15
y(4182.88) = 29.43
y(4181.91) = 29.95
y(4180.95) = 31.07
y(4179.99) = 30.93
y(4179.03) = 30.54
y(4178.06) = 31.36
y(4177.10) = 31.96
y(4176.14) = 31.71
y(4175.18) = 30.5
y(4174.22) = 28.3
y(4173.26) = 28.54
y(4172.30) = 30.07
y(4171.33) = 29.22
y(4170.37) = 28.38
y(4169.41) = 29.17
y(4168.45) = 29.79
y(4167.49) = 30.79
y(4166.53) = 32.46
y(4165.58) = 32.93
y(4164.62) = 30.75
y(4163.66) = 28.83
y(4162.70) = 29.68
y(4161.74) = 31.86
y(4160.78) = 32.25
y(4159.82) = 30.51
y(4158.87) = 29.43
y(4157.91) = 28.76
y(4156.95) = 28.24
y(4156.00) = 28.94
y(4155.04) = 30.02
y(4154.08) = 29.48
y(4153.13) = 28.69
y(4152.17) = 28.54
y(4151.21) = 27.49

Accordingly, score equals 28.8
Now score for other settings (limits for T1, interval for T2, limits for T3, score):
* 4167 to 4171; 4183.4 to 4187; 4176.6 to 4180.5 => 30.9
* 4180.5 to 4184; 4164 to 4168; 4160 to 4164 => 32.5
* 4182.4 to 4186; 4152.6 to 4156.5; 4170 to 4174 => 29.1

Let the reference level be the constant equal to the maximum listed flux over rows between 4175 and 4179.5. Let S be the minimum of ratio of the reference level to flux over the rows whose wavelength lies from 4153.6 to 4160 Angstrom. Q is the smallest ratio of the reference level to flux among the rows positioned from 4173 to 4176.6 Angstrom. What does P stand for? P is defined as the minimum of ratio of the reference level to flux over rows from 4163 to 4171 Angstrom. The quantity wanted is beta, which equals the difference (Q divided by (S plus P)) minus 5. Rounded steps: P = 0.97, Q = 1.01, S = 1.05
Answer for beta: -4.50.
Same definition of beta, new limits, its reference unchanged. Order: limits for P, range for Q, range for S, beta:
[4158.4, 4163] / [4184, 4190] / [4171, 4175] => -4.49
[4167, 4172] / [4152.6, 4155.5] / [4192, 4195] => -4.47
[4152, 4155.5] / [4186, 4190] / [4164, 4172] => -4.49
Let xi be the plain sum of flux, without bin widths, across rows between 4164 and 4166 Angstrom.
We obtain 63.7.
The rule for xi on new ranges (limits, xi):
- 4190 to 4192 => 60.3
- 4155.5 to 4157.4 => 57.2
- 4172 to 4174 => 58.6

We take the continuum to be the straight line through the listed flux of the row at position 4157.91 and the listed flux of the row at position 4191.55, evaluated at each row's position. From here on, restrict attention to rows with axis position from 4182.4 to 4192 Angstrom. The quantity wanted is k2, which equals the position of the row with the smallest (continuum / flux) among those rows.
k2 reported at 4188.66 Angstrom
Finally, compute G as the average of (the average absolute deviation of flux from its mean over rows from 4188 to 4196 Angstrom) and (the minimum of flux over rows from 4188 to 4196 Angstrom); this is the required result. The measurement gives 15.4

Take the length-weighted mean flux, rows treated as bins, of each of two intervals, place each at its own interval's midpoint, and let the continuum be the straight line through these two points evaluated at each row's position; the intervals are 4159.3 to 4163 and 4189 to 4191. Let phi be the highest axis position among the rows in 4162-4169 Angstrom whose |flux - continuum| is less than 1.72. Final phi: 4168.45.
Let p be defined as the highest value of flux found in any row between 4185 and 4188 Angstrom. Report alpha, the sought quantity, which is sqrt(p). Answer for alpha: 5.53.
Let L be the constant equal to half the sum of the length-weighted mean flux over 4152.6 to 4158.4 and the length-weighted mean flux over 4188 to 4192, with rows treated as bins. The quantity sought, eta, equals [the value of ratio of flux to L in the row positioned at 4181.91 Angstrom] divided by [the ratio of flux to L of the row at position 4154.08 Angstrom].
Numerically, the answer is 1.02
